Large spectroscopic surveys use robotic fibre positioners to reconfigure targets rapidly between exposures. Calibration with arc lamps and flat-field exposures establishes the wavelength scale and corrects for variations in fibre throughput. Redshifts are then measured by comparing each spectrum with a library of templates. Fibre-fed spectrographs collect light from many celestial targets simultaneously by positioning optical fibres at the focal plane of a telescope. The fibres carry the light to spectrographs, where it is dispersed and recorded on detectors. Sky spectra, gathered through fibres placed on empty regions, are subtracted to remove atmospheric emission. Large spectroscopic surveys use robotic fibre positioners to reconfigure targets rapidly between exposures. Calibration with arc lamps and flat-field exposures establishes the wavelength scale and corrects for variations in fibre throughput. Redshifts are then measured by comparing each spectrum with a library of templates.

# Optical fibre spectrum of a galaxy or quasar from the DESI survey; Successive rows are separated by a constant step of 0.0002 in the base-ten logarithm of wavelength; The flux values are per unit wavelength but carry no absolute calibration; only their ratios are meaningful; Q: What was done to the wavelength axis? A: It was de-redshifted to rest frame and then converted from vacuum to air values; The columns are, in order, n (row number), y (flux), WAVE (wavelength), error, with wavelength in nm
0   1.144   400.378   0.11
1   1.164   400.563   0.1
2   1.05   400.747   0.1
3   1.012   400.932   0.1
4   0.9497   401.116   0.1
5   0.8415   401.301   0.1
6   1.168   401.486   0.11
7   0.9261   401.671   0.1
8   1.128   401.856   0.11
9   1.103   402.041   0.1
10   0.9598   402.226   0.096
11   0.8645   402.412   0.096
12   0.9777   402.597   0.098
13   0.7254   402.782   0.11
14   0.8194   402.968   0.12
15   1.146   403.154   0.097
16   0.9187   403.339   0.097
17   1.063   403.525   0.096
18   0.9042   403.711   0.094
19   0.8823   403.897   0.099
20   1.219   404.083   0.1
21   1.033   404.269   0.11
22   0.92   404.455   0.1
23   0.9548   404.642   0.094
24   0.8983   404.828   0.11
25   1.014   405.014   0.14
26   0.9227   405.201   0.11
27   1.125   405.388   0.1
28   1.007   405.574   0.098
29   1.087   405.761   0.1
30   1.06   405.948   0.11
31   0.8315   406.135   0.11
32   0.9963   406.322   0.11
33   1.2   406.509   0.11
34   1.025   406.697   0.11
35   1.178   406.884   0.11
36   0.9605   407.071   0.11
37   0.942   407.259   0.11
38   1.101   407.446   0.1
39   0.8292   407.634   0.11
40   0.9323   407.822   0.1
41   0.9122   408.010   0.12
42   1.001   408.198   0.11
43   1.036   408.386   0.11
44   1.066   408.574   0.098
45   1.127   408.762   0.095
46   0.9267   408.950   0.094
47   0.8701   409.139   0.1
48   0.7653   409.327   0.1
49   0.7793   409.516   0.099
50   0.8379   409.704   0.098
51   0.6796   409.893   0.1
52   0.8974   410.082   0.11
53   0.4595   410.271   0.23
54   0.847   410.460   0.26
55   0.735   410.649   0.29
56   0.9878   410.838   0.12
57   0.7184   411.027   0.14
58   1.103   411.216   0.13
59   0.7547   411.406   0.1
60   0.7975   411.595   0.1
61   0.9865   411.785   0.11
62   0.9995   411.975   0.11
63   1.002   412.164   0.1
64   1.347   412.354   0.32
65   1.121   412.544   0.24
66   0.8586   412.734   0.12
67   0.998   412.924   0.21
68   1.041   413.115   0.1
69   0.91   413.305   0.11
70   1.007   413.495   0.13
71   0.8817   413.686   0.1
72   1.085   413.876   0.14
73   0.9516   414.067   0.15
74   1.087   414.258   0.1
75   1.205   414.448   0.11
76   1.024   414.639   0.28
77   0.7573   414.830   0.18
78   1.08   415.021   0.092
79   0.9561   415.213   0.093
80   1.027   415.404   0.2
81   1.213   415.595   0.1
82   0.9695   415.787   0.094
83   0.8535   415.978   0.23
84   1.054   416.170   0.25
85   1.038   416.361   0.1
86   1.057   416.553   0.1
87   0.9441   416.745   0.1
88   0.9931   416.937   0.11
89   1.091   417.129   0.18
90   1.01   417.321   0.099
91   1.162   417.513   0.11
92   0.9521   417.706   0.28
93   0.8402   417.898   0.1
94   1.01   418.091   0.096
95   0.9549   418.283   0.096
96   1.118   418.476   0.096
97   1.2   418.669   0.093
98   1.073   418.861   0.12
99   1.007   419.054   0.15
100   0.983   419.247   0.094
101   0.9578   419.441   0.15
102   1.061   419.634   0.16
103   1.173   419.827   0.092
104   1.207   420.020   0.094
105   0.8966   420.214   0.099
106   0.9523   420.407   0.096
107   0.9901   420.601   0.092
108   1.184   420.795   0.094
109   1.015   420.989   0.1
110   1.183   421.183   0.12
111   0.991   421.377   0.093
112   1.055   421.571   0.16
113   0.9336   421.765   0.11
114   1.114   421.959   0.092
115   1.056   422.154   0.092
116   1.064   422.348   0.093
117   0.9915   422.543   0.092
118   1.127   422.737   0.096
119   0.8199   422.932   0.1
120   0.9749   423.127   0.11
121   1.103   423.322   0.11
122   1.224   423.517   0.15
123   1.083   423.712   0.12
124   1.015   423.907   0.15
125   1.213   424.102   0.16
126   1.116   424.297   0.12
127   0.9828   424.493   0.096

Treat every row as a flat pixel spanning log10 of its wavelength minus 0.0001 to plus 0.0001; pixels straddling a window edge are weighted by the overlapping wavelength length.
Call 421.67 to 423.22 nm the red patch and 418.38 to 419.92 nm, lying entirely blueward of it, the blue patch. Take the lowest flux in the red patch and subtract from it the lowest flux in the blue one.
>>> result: -0.14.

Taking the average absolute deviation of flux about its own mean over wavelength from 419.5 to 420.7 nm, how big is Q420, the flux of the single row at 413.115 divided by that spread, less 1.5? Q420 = 8.9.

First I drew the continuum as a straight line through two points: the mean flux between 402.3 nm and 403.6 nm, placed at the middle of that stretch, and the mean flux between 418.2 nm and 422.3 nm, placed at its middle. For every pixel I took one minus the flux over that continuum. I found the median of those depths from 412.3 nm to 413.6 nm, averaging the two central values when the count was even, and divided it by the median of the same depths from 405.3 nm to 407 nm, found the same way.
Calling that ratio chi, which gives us 0.0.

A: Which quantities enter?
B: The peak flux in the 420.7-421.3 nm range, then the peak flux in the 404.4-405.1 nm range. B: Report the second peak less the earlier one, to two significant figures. -0.17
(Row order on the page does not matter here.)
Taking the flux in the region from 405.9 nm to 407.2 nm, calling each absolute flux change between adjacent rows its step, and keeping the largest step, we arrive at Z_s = 0.23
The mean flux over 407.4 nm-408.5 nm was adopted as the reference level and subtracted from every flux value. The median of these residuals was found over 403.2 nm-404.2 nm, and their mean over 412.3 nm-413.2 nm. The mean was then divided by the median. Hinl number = -2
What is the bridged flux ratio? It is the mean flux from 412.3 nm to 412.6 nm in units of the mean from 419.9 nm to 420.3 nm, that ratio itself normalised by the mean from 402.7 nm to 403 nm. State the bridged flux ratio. 1.52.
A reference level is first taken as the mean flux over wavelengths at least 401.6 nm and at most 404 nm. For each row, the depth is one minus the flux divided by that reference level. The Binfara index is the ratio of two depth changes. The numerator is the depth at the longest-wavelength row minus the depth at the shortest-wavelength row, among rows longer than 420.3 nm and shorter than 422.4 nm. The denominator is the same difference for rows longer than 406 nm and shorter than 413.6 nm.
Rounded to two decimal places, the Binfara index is 0.64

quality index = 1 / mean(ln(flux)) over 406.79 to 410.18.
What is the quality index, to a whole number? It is -13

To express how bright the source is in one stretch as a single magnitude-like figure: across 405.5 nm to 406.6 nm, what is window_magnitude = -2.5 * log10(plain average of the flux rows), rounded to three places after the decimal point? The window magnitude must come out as -0.032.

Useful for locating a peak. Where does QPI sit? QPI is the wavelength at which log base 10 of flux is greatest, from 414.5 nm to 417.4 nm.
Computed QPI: 415.595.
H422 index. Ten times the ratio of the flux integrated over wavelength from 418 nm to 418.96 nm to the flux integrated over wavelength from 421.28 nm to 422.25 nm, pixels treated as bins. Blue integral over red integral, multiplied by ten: 10.3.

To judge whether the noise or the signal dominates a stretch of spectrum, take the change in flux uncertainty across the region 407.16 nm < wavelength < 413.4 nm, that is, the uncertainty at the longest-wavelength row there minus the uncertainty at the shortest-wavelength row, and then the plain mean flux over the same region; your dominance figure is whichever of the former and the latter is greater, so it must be 0.92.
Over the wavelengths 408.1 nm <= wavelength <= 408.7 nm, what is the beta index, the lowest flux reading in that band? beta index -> 1.001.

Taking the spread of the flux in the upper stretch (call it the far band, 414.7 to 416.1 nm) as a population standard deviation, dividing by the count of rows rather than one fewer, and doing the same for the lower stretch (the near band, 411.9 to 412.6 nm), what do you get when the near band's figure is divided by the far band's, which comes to 1.0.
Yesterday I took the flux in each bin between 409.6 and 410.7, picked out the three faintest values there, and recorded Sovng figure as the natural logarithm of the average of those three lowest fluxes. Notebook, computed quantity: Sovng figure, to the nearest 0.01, -0.47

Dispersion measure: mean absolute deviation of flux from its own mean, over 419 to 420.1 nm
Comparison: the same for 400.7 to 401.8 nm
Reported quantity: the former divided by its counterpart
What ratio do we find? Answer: 1.0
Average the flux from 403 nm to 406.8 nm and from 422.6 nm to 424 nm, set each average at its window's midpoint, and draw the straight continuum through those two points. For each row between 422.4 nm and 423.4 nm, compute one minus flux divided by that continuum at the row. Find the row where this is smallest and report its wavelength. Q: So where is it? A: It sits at 422.737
